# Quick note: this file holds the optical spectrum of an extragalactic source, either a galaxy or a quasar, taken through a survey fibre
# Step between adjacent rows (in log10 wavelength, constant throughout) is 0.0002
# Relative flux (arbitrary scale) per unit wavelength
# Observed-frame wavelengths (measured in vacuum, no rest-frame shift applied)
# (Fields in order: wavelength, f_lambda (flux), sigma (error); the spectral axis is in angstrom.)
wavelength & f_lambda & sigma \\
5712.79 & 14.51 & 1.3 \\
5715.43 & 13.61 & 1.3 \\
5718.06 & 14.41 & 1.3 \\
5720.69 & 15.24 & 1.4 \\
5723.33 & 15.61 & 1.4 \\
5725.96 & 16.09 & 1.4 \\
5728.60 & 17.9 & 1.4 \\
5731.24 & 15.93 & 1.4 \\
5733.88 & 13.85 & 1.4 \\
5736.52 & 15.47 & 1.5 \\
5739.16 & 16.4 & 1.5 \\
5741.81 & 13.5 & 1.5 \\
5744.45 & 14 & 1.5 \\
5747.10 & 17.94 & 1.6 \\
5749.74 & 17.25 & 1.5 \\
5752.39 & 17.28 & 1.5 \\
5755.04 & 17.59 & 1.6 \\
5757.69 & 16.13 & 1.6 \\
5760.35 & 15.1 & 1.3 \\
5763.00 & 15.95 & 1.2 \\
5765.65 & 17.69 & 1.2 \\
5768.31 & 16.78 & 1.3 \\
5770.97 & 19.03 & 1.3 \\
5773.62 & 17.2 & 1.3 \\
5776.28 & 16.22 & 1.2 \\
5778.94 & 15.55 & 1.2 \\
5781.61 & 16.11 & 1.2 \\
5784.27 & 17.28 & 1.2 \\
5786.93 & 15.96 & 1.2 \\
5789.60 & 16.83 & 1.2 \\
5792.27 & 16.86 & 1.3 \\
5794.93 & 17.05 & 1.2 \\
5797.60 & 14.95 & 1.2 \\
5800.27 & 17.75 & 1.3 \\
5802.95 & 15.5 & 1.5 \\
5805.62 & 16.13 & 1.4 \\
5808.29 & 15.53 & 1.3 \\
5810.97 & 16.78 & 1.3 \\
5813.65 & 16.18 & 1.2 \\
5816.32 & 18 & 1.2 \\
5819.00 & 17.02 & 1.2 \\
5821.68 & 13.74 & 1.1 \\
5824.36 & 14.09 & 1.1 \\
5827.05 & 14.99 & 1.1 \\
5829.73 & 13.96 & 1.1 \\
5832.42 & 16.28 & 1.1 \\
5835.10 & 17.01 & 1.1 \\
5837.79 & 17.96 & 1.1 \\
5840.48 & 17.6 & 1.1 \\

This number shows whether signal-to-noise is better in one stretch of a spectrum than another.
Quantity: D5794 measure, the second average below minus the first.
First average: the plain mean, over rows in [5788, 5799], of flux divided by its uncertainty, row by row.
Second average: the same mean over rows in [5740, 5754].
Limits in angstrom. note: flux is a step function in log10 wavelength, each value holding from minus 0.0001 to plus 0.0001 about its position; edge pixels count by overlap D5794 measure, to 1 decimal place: -2.9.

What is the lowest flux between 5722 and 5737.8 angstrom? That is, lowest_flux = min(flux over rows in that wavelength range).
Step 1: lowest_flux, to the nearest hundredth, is 13.85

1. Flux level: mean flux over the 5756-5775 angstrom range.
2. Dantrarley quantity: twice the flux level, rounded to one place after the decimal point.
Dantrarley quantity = 33.7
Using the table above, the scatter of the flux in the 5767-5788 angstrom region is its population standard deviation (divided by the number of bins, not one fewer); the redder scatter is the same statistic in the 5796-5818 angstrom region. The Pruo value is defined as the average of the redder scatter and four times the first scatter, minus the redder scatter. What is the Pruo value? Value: 1.5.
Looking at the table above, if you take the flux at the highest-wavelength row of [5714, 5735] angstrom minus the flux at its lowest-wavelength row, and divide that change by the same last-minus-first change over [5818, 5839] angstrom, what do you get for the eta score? 0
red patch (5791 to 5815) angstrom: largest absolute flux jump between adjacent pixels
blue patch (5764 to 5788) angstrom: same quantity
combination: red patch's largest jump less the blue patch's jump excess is 0.55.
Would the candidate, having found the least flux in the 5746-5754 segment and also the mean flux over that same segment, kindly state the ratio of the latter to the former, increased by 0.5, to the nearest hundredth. 1.51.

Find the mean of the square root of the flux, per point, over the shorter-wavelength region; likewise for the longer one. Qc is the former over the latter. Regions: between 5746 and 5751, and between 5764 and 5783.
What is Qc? 1.02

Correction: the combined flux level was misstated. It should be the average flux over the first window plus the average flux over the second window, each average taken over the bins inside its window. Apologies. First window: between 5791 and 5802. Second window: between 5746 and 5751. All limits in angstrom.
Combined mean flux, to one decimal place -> 34.2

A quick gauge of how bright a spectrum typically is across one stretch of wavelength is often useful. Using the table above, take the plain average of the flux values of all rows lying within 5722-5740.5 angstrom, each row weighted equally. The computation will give 15.9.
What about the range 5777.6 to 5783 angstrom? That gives 15.8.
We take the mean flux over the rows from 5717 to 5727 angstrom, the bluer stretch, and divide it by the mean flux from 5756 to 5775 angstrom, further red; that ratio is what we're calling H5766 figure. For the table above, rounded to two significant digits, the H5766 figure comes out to 0.91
